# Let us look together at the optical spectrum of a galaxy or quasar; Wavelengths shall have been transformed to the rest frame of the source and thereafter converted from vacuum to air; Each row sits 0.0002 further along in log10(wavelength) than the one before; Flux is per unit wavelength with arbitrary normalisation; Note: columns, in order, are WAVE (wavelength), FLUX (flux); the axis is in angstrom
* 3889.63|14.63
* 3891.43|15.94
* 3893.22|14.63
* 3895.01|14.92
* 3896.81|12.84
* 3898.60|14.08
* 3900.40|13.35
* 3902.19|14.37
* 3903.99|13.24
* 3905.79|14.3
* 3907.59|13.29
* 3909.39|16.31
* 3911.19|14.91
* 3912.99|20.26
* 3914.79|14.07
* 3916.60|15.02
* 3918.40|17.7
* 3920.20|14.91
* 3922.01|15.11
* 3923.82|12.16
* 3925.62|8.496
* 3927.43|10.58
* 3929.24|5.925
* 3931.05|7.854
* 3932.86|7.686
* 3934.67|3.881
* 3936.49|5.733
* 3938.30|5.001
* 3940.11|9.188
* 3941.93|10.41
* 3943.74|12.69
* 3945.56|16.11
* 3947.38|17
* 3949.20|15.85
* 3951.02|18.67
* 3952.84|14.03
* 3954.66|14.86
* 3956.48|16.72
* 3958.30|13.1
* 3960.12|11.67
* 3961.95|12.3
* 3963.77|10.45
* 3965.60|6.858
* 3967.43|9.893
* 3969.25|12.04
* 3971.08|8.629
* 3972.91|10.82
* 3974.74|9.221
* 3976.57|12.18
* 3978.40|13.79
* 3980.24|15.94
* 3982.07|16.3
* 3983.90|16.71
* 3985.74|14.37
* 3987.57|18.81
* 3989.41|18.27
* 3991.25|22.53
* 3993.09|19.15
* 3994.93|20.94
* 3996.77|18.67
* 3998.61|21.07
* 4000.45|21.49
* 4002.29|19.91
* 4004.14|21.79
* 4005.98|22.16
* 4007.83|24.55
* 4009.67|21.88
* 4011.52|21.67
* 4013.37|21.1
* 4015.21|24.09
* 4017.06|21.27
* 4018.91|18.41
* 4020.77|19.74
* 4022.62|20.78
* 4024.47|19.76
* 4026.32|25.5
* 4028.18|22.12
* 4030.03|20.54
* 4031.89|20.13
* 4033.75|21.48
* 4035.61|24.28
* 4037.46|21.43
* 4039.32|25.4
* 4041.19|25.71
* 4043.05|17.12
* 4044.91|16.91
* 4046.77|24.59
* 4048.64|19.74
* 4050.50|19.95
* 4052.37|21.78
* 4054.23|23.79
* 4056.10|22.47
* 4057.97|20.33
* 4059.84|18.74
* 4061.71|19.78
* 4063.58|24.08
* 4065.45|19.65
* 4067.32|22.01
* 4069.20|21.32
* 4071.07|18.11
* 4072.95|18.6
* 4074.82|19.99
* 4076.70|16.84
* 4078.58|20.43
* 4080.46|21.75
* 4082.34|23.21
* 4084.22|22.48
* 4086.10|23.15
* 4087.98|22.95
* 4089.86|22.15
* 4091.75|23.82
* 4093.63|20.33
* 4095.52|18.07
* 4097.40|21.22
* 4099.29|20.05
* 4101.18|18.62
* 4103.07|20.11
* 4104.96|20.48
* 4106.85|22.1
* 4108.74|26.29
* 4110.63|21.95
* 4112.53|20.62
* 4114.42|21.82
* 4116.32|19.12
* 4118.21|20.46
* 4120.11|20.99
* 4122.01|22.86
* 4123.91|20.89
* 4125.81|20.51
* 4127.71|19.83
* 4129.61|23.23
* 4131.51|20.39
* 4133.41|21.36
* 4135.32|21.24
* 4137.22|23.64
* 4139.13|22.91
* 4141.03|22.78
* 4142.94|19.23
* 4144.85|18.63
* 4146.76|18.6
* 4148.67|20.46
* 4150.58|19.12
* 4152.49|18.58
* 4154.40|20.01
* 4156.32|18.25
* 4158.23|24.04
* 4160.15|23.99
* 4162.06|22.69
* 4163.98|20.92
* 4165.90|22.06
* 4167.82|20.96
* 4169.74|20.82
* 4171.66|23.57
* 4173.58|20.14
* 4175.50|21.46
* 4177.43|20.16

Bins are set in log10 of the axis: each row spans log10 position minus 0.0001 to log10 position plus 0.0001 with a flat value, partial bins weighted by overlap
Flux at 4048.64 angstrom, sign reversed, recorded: -20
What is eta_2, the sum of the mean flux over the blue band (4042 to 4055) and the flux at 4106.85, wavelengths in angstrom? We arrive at 43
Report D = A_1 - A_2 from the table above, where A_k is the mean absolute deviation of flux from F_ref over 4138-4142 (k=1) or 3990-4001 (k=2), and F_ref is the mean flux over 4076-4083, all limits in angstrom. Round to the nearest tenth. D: 1.1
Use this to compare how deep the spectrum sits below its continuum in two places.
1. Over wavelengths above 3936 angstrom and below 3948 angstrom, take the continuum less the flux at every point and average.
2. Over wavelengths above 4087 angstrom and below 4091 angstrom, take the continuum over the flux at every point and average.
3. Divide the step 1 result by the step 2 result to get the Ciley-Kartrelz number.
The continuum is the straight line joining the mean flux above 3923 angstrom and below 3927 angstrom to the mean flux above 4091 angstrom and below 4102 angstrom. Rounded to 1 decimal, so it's 0.5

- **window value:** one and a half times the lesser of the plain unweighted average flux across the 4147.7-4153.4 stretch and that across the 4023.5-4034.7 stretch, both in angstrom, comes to 29.1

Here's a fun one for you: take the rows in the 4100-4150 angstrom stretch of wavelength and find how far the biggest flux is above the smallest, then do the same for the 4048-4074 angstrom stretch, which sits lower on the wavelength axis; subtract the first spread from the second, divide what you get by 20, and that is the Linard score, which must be -0.09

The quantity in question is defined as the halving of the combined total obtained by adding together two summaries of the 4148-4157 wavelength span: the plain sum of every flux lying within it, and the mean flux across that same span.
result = 58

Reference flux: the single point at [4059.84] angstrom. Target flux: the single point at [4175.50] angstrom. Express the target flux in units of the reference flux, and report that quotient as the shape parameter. 1.1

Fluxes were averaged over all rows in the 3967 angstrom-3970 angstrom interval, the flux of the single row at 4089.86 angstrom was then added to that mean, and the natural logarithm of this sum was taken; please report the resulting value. 3.50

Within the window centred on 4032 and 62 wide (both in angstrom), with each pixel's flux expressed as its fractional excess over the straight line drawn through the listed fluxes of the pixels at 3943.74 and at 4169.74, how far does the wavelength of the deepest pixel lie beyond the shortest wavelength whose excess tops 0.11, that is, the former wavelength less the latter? 42.6 angstrom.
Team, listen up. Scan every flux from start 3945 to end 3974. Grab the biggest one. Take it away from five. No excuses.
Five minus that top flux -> -13.7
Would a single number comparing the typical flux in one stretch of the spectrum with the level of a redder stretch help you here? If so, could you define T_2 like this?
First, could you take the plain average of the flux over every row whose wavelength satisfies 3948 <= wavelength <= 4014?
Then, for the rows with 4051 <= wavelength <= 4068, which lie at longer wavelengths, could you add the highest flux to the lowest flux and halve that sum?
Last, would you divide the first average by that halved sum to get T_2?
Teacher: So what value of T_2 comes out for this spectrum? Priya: 0.76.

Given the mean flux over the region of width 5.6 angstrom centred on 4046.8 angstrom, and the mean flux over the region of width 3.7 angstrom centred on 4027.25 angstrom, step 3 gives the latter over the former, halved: 0.58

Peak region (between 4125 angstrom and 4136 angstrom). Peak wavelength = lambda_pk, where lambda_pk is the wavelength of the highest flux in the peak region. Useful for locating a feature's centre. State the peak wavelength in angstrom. 4129.61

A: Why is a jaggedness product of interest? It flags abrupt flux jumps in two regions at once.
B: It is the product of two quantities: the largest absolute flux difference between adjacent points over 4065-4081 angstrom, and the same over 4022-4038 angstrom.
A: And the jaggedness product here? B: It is 20.6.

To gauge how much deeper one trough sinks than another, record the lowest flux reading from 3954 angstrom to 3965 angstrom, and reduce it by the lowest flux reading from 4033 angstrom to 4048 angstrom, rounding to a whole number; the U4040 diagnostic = -6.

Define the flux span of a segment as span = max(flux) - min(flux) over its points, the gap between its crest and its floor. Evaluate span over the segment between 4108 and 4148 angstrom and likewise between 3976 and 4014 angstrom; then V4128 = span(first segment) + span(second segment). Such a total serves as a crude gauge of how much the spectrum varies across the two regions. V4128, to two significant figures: 20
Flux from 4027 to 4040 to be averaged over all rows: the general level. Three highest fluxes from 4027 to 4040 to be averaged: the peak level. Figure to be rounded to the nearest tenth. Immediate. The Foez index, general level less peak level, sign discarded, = 1.7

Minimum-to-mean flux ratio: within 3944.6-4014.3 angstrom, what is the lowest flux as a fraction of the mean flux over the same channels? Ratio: 0.42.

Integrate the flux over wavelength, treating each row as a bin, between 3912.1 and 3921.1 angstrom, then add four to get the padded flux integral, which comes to 152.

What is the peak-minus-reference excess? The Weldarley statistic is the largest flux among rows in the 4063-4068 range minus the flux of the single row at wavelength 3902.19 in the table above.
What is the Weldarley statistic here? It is 10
